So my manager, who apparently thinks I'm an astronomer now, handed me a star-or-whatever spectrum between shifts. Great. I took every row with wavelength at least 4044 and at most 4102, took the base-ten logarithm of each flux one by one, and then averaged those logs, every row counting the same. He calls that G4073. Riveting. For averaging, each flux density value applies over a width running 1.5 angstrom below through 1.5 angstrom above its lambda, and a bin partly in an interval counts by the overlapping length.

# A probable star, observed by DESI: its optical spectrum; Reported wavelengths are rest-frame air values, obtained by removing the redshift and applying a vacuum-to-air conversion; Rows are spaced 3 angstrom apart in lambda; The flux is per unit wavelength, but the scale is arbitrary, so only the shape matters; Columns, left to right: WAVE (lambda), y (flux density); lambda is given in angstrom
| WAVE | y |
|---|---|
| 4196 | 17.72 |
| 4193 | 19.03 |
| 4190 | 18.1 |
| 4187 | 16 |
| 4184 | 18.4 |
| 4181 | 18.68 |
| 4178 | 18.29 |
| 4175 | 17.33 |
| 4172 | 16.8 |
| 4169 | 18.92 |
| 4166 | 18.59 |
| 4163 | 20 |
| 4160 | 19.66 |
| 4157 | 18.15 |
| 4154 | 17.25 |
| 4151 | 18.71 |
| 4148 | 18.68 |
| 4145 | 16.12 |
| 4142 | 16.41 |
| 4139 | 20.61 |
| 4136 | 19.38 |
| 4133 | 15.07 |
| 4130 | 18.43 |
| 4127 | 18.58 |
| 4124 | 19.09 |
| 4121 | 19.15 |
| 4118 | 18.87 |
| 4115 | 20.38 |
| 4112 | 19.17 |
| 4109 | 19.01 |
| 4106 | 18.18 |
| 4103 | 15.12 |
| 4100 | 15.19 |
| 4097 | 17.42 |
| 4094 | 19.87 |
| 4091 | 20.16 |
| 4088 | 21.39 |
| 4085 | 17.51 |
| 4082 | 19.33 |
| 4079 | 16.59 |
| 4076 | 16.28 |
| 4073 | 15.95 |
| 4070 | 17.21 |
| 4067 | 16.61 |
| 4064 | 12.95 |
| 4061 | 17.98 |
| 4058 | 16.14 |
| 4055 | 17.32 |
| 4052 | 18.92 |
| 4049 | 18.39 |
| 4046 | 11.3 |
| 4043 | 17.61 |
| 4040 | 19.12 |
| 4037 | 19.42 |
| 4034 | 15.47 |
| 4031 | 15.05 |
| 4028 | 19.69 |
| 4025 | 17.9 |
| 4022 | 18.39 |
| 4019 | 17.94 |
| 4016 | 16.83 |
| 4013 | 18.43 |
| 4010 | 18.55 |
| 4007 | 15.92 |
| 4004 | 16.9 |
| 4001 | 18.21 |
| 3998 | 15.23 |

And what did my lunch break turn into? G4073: 1.23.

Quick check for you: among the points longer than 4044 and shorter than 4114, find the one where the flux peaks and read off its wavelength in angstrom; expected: 4088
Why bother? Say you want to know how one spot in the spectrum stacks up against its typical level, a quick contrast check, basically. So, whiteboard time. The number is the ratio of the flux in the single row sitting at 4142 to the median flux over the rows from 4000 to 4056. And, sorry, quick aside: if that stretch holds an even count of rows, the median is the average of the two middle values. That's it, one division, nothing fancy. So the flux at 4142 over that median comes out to 0.91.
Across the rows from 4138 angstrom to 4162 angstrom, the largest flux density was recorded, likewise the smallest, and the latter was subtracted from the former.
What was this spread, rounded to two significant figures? 4.5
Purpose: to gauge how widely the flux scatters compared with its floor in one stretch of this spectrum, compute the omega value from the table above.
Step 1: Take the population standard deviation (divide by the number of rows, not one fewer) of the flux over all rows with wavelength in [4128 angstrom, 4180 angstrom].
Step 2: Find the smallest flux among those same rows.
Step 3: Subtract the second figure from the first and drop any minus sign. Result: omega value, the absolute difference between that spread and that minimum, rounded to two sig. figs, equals 14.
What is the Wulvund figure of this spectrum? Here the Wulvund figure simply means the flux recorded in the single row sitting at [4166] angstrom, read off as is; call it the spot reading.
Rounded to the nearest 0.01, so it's 18.59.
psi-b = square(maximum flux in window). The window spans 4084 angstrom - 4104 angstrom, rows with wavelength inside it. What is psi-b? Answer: 458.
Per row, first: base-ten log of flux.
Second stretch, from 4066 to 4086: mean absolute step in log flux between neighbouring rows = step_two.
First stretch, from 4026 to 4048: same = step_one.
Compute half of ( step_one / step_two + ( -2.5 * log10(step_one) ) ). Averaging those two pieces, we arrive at 2.71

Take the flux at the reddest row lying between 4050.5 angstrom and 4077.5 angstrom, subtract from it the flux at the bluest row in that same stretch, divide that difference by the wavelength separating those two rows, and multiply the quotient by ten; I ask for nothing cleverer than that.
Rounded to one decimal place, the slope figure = -1.1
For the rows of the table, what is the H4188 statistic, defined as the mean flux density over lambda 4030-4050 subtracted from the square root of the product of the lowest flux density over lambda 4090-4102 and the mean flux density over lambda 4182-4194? -0.1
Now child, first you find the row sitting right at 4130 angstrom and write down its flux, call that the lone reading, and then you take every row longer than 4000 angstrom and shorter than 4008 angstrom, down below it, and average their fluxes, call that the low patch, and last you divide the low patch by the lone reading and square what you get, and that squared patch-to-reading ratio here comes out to 0.85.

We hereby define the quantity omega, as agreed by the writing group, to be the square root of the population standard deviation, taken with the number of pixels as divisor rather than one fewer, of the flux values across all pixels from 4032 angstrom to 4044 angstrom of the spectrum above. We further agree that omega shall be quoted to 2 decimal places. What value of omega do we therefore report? 1.25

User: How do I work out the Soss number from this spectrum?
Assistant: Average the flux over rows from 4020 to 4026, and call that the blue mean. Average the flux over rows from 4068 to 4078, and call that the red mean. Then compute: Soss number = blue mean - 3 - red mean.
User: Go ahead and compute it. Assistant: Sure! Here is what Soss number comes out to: -1.3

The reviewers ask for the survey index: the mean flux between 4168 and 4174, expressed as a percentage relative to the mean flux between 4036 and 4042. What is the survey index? 93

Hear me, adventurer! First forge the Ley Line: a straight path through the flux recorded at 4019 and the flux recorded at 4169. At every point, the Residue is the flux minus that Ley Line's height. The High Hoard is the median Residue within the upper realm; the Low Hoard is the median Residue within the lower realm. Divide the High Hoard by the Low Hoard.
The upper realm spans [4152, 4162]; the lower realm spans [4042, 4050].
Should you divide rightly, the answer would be 1.4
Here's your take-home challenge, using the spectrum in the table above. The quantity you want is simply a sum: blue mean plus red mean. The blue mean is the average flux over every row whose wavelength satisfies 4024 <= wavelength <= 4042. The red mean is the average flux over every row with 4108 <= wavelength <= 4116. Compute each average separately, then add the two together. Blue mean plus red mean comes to 37.3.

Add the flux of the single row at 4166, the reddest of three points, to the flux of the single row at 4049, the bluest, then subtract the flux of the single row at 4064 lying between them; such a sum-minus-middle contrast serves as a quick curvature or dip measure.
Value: 24.0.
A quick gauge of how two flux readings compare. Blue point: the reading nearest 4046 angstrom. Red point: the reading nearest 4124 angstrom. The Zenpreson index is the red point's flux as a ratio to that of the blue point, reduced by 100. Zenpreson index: -98.3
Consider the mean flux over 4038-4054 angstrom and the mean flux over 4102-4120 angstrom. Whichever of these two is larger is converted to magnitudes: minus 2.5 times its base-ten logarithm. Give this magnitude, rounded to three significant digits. -3.17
